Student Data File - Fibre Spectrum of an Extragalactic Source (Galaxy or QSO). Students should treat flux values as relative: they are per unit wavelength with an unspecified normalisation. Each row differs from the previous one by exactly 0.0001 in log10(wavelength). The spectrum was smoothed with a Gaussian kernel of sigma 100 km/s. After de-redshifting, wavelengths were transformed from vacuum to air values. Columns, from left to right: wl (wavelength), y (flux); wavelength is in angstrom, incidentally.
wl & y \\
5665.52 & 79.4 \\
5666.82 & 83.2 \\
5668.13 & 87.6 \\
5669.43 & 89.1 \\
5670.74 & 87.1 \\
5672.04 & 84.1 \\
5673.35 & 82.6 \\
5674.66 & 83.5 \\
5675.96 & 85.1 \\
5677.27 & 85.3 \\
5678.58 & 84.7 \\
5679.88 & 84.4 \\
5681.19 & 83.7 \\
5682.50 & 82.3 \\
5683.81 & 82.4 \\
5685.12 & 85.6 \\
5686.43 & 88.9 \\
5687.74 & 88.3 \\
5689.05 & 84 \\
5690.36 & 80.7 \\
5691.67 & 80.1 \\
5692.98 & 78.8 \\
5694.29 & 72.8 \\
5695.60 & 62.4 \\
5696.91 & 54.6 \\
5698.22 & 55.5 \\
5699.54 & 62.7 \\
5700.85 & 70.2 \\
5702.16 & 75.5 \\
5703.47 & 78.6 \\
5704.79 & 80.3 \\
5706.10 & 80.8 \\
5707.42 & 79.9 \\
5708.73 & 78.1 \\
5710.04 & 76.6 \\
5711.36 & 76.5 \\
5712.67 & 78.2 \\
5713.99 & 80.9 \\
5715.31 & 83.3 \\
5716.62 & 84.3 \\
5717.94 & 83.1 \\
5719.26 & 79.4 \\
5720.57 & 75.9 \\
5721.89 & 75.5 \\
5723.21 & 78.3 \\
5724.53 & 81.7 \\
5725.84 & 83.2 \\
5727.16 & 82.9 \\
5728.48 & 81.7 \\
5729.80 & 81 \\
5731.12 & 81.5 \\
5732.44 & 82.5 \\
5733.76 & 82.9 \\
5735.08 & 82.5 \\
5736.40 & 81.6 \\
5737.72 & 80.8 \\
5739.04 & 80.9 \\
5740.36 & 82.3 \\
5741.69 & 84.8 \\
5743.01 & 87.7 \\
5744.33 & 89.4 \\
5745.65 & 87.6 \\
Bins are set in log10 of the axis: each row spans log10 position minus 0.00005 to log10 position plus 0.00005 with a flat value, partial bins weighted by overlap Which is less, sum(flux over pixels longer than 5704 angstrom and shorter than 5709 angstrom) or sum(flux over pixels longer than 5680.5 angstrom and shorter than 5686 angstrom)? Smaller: 319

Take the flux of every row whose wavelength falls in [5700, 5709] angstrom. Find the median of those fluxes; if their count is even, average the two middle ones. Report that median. 79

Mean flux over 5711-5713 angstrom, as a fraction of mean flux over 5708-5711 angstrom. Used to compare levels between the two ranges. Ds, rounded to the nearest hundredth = 1.00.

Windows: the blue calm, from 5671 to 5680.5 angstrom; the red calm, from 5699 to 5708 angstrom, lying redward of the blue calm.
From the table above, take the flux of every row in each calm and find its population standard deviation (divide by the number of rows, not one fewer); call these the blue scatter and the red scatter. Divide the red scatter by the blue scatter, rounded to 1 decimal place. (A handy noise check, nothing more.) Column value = 7.1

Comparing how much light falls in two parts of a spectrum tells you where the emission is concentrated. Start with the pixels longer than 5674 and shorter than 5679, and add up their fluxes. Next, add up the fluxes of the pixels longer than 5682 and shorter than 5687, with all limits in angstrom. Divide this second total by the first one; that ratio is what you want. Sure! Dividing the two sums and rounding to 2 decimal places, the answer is 1.00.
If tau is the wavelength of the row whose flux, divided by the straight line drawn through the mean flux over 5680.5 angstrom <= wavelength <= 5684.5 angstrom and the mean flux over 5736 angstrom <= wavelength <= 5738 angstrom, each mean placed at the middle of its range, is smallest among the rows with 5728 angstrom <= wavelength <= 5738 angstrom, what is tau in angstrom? 5729.80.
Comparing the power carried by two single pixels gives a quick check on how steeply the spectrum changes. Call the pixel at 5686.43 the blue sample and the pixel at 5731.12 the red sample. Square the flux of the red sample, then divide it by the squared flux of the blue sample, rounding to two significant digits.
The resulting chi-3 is 0.84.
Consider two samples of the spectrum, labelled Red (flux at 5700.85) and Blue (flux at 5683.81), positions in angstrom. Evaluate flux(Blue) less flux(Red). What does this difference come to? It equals 12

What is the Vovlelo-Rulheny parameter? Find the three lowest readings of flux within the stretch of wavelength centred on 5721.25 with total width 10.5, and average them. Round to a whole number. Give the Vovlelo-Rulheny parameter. 77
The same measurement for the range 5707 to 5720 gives 77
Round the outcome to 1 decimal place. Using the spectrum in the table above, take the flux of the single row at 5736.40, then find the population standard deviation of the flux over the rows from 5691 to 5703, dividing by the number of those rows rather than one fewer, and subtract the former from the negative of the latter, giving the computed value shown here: -90.7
